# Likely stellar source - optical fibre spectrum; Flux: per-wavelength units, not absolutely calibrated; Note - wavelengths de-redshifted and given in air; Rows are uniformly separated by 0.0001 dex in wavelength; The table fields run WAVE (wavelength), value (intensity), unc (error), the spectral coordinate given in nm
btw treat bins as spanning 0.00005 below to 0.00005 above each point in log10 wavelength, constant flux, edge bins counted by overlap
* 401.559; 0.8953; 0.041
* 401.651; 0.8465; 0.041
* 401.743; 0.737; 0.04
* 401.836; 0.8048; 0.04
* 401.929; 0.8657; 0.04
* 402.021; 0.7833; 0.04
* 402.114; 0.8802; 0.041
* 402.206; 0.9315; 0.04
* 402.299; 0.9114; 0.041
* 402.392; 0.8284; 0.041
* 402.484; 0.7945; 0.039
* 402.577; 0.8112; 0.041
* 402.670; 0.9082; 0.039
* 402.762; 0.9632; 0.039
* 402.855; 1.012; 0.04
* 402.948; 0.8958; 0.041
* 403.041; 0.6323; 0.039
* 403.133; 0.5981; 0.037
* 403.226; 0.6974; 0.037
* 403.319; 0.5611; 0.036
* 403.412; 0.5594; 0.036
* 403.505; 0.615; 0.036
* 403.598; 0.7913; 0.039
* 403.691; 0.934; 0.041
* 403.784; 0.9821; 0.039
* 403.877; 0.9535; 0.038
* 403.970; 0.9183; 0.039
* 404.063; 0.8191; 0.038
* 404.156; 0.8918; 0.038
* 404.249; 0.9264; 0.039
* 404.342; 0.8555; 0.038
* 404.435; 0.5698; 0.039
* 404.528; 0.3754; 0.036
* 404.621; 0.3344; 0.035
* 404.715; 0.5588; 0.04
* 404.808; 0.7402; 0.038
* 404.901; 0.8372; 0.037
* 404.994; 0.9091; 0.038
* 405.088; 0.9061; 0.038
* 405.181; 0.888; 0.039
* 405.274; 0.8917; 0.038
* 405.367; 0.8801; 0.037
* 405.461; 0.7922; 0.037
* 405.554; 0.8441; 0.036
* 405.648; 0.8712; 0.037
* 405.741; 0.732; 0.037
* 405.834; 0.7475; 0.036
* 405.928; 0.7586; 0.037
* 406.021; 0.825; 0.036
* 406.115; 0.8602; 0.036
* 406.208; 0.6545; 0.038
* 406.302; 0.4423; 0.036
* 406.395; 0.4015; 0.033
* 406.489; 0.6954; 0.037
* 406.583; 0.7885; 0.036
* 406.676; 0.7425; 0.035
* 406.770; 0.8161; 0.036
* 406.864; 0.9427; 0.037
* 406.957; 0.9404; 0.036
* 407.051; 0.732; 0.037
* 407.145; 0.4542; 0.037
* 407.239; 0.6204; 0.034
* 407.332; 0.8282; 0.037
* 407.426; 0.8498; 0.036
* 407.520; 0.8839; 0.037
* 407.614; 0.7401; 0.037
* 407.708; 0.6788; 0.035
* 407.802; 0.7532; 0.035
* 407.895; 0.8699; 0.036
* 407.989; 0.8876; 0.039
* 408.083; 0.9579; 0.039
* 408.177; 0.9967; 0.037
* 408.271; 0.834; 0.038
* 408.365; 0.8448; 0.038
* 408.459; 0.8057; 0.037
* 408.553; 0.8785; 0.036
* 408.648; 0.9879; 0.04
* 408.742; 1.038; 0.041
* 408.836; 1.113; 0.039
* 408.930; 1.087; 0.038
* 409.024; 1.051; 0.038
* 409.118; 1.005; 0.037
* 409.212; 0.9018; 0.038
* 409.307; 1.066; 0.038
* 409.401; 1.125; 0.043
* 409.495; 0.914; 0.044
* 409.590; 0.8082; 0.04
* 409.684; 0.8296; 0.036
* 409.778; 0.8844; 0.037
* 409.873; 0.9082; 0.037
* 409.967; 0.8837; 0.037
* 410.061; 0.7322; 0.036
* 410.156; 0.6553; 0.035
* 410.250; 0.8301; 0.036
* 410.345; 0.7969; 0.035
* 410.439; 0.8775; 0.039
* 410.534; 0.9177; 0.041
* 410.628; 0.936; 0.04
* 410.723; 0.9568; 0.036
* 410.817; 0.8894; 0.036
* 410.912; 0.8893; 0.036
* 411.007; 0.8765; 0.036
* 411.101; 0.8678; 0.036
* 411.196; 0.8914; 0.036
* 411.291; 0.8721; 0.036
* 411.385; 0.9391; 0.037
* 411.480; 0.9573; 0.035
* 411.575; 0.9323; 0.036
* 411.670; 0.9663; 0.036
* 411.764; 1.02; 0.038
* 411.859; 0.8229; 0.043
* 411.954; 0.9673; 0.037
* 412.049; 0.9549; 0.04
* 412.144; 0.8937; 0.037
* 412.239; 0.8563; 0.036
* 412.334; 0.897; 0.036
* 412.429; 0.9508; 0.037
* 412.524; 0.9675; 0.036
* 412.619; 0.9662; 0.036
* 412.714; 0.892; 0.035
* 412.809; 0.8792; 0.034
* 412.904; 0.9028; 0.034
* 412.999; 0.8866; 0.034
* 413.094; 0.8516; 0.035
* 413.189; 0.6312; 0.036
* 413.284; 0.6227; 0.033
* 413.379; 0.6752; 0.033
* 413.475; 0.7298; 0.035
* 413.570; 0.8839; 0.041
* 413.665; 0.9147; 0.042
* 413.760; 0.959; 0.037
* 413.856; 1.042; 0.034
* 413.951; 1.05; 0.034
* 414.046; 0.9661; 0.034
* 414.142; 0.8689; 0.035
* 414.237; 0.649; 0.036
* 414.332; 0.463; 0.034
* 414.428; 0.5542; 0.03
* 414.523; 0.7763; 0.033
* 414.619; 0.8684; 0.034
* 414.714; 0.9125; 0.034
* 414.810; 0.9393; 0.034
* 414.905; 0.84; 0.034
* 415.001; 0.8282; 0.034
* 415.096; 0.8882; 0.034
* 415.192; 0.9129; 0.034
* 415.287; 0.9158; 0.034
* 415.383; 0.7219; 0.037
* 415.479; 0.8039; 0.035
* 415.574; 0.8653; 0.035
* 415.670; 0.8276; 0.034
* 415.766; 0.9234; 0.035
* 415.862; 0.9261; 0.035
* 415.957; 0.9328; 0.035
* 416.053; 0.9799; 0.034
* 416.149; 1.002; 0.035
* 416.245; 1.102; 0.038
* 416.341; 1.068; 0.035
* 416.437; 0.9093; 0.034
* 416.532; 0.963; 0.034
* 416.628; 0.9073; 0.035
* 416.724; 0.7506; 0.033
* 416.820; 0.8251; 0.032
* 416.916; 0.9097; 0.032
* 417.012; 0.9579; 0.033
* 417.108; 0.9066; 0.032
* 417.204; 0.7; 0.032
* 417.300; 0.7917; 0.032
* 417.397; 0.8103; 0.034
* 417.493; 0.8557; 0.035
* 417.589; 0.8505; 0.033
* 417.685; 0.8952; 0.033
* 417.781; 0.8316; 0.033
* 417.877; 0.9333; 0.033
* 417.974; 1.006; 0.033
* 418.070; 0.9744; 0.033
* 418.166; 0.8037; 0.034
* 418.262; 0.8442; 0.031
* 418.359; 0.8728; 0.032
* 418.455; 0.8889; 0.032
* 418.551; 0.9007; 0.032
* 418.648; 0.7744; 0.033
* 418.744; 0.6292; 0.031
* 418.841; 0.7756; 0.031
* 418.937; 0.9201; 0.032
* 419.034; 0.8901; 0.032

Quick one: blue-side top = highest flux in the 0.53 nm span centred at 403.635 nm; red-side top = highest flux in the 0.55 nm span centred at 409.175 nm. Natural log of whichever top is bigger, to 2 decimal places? 0.12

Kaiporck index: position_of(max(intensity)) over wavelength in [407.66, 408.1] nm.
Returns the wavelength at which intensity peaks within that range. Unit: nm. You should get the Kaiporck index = 408.083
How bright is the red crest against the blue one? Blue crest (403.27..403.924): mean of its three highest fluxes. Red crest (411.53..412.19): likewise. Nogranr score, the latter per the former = 1.03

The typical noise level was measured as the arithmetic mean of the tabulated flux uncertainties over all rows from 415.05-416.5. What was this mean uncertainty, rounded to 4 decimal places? 0.0349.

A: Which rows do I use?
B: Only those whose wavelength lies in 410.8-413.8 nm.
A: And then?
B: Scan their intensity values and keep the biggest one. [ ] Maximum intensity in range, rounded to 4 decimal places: 1.0200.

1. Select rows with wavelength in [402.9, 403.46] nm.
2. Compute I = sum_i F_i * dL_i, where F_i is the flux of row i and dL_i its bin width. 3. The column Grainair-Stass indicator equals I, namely 0.37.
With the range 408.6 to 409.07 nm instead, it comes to 0.50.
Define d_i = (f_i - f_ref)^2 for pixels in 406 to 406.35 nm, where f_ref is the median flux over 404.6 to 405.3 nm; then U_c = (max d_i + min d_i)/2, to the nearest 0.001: 0.088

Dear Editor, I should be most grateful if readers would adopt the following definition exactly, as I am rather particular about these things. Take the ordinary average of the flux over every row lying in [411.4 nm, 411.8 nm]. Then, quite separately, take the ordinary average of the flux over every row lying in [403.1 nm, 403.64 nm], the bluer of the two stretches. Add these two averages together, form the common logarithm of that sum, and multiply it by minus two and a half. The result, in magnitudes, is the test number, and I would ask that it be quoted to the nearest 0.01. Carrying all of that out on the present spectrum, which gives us -0.51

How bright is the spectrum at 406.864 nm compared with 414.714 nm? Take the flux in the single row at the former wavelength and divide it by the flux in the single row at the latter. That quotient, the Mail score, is 1.03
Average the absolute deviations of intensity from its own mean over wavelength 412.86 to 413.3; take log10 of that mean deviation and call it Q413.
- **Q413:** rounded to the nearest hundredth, -0.91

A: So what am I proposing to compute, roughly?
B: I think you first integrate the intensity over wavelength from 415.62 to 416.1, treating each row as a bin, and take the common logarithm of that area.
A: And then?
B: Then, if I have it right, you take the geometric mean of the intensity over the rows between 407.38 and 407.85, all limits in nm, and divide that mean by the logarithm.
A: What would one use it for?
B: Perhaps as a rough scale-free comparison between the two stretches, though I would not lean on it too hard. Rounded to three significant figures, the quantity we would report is -2.18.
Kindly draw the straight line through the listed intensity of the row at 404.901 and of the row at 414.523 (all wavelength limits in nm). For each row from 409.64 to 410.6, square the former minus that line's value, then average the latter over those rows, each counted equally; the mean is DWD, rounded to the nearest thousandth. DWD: 0.007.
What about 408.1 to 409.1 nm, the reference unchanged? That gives 0.034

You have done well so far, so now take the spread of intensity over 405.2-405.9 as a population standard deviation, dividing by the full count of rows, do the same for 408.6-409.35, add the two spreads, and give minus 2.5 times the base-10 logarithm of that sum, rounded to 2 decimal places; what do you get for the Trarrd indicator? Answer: 2.28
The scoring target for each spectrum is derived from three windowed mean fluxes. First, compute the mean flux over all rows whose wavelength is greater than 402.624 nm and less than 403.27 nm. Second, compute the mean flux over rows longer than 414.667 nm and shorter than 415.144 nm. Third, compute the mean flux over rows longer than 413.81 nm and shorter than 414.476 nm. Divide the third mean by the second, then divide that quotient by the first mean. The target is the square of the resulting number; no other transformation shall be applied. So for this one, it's 1.2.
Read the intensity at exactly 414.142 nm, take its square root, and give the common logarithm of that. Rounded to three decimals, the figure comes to -0.031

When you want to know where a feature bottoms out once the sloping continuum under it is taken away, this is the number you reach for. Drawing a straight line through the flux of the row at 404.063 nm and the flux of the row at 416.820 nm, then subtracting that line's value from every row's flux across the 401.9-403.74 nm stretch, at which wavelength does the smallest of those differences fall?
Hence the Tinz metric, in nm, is 403.412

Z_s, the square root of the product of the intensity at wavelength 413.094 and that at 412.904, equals 0.877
